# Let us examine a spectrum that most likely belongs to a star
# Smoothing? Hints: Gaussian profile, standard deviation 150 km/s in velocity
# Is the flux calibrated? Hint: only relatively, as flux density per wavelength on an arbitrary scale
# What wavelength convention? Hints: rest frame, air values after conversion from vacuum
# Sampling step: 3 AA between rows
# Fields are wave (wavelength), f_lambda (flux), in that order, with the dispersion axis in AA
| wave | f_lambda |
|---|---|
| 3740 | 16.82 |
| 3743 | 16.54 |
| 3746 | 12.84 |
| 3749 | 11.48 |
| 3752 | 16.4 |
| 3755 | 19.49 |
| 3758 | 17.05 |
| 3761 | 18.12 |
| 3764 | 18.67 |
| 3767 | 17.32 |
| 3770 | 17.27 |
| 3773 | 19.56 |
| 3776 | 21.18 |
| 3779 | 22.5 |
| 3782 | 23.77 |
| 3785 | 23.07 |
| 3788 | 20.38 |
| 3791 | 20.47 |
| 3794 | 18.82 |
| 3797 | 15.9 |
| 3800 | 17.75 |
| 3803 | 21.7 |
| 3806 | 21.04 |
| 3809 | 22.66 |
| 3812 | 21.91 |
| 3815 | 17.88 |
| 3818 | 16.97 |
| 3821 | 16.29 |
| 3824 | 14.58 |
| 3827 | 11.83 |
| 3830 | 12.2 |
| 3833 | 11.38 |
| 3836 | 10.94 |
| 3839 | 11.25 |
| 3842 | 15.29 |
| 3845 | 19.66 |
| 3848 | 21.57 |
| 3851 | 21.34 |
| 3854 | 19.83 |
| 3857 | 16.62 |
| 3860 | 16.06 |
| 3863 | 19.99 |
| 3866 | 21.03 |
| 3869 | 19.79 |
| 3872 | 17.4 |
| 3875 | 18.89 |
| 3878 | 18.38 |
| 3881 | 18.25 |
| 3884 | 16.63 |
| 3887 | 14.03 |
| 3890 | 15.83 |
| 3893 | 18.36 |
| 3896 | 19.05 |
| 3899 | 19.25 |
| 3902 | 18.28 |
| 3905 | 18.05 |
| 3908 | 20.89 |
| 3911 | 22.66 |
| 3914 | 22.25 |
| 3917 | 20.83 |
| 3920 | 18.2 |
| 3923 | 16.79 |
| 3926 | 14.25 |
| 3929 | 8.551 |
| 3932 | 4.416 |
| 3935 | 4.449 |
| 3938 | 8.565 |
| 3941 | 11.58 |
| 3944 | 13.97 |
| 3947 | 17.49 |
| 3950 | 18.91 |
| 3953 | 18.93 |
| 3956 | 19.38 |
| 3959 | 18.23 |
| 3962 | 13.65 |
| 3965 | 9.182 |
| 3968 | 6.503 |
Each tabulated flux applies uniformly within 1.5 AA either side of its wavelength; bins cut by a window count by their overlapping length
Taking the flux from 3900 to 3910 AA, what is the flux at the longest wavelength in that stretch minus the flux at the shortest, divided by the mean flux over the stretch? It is 0.14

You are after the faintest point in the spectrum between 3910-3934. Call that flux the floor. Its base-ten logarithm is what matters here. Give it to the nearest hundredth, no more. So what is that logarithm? 0.65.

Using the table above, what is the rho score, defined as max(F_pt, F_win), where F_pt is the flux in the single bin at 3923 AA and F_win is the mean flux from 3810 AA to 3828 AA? 17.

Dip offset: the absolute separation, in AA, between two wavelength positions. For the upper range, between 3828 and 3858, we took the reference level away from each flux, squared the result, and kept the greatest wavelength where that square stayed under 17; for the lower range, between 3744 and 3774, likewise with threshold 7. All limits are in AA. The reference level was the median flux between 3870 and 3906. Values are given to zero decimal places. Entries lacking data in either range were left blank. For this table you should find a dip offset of 84 AA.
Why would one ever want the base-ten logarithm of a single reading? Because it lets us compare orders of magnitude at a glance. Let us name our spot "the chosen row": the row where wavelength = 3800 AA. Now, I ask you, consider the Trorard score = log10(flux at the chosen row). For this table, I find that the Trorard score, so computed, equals 1.25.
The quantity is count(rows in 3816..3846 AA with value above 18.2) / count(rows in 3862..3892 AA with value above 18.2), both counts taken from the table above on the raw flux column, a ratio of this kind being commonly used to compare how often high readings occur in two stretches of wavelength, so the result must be 0.2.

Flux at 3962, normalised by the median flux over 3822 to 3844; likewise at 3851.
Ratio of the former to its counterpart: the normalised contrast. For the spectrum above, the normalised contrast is 0.64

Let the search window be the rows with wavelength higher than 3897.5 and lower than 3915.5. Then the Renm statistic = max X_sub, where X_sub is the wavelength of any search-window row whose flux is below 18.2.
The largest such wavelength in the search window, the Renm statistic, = 3905 AA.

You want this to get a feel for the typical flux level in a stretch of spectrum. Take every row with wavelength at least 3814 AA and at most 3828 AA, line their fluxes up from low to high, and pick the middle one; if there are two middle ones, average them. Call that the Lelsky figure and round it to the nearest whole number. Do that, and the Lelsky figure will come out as 16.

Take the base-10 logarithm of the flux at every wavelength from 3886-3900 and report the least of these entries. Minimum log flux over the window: 1.15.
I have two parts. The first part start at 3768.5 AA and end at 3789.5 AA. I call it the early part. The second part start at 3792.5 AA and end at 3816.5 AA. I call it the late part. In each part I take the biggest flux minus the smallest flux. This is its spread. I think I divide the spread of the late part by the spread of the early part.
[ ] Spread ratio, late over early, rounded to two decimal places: 1.04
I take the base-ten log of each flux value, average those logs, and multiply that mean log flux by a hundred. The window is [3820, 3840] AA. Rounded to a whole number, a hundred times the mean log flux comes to 110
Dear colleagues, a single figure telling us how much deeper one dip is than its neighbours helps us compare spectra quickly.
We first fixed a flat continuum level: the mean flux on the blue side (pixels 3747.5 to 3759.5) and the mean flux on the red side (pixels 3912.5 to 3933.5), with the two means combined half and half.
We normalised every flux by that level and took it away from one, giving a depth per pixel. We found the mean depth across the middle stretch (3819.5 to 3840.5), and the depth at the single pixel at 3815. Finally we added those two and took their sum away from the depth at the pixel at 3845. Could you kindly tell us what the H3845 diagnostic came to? -0.30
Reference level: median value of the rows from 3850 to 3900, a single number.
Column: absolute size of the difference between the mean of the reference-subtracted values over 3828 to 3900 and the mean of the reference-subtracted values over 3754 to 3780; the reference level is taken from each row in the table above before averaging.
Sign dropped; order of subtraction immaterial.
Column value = 1.8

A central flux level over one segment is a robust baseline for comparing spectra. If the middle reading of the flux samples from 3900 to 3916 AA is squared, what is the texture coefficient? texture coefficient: 436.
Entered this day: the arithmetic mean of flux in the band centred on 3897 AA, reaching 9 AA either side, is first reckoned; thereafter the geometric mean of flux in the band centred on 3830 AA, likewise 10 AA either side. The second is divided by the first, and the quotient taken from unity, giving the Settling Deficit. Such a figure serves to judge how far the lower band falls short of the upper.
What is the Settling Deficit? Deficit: 0.31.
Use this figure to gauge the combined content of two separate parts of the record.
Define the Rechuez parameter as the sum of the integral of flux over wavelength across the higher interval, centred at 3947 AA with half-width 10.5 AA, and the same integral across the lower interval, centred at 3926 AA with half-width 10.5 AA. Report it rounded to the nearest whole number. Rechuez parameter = 589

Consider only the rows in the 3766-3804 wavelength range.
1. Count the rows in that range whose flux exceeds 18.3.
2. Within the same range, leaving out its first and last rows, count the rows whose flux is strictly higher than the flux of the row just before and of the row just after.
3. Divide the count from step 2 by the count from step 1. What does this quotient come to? 0.222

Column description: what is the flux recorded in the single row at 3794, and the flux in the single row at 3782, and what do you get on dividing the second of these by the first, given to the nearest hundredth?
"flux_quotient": 1.26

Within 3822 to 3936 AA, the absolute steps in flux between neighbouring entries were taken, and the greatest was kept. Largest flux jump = 5.7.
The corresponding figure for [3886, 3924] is 2.8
